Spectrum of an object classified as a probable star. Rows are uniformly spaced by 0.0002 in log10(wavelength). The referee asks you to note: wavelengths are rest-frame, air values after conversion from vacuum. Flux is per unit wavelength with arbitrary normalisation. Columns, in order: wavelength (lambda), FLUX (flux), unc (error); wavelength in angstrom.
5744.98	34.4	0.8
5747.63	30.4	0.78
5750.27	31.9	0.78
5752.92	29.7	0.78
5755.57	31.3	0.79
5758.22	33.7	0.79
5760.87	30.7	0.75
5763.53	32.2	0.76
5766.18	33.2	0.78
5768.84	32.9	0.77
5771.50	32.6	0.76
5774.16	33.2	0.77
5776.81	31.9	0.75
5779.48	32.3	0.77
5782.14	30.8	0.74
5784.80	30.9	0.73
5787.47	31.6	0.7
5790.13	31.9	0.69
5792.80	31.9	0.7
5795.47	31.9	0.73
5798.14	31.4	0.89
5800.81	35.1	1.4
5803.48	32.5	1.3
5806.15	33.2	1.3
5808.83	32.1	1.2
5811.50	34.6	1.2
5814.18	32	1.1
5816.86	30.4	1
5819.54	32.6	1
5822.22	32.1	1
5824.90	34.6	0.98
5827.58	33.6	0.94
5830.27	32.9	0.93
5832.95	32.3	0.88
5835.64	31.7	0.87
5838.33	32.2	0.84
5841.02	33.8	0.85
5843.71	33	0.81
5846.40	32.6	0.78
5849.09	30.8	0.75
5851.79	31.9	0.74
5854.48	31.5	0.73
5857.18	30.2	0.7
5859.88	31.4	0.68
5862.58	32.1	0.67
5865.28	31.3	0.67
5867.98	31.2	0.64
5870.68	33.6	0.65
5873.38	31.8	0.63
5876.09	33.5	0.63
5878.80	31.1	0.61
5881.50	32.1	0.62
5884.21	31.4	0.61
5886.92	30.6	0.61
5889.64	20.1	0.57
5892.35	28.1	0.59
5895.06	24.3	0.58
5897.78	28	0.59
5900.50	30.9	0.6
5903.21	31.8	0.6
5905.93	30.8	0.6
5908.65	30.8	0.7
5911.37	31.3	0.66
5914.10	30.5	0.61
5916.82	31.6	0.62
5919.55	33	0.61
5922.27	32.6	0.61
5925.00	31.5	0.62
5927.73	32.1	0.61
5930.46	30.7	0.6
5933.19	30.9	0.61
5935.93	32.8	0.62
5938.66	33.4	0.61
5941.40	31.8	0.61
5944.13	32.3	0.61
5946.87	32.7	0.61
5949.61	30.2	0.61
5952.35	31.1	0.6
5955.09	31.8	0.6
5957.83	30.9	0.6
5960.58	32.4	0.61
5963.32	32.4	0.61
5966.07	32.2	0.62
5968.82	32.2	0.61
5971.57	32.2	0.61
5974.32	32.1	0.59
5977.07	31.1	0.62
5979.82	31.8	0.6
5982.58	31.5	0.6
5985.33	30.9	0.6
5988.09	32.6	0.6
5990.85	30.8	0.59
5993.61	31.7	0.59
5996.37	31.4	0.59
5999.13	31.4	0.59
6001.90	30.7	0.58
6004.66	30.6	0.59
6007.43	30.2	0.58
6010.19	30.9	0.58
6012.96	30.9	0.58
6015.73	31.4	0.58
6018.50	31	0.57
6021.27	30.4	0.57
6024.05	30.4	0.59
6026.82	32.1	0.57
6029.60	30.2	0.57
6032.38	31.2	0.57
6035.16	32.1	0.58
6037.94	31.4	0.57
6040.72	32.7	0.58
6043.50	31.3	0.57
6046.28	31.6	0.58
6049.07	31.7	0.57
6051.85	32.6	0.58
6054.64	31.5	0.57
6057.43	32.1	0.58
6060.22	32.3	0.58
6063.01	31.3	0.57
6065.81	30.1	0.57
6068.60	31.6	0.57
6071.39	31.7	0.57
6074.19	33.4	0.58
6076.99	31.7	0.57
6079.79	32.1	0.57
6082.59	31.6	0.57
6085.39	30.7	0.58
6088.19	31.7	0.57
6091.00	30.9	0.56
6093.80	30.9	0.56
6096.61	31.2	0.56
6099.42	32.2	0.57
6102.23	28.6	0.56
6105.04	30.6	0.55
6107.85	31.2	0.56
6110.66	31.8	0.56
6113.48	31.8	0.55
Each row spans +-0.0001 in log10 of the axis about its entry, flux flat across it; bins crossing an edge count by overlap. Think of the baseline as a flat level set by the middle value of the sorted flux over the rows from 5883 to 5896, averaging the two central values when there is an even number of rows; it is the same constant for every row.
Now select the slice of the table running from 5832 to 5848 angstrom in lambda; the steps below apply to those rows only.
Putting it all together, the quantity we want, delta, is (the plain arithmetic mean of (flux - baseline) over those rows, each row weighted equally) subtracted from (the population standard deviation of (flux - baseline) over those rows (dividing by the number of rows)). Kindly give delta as -3.8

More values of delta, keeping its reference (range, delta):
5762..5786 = -3.3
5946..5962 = -2.5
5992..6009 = -2.4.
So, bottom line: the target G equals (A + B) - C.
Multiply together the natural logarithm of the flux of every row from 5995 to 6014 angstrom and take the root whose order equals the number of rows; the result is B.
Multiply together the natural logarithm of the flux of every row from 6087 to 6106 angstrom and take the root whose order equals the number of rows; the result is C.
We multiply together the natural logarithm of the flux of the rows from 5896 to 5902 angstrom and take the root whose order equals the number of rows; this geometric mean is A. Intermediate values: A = 3.38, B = 3.43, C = 3.43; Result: 3.38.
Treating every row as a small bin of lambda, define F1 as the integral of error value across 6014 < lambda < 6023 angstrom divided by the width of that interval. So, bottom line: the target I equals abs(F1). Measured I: 0.57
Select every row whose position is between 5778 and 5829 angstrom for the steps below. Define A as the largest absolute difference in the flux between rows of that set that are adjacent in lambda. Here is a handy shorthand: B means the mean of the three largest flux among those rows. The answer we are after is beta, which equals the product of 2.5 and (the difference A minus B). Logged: -77.7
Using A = 3.7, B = 34.8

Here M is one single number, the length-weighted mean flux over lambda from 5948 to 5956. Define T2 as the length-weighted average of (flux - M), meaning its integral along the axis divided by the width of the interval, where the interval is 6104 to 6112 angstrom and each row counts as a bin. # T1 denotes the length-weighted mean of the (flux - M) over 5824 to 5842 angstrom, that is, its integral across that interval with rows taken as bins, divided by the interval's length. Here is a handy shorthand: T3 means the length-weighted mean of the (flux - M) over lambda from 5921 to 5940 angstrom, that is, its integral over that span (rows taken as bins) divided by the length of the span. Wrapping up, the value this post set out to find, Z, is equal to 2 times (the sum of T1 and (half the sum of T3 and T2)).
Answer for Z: 5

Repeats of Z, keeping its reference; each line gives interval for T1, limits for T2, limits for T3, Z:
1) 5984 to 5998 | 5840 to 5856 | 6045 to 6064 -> 3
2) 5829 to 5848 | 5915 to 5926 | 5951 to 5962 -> 5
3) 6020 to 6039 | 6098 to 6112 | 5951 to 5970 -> 1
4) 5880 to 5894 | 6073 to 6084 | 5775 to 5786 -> -4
